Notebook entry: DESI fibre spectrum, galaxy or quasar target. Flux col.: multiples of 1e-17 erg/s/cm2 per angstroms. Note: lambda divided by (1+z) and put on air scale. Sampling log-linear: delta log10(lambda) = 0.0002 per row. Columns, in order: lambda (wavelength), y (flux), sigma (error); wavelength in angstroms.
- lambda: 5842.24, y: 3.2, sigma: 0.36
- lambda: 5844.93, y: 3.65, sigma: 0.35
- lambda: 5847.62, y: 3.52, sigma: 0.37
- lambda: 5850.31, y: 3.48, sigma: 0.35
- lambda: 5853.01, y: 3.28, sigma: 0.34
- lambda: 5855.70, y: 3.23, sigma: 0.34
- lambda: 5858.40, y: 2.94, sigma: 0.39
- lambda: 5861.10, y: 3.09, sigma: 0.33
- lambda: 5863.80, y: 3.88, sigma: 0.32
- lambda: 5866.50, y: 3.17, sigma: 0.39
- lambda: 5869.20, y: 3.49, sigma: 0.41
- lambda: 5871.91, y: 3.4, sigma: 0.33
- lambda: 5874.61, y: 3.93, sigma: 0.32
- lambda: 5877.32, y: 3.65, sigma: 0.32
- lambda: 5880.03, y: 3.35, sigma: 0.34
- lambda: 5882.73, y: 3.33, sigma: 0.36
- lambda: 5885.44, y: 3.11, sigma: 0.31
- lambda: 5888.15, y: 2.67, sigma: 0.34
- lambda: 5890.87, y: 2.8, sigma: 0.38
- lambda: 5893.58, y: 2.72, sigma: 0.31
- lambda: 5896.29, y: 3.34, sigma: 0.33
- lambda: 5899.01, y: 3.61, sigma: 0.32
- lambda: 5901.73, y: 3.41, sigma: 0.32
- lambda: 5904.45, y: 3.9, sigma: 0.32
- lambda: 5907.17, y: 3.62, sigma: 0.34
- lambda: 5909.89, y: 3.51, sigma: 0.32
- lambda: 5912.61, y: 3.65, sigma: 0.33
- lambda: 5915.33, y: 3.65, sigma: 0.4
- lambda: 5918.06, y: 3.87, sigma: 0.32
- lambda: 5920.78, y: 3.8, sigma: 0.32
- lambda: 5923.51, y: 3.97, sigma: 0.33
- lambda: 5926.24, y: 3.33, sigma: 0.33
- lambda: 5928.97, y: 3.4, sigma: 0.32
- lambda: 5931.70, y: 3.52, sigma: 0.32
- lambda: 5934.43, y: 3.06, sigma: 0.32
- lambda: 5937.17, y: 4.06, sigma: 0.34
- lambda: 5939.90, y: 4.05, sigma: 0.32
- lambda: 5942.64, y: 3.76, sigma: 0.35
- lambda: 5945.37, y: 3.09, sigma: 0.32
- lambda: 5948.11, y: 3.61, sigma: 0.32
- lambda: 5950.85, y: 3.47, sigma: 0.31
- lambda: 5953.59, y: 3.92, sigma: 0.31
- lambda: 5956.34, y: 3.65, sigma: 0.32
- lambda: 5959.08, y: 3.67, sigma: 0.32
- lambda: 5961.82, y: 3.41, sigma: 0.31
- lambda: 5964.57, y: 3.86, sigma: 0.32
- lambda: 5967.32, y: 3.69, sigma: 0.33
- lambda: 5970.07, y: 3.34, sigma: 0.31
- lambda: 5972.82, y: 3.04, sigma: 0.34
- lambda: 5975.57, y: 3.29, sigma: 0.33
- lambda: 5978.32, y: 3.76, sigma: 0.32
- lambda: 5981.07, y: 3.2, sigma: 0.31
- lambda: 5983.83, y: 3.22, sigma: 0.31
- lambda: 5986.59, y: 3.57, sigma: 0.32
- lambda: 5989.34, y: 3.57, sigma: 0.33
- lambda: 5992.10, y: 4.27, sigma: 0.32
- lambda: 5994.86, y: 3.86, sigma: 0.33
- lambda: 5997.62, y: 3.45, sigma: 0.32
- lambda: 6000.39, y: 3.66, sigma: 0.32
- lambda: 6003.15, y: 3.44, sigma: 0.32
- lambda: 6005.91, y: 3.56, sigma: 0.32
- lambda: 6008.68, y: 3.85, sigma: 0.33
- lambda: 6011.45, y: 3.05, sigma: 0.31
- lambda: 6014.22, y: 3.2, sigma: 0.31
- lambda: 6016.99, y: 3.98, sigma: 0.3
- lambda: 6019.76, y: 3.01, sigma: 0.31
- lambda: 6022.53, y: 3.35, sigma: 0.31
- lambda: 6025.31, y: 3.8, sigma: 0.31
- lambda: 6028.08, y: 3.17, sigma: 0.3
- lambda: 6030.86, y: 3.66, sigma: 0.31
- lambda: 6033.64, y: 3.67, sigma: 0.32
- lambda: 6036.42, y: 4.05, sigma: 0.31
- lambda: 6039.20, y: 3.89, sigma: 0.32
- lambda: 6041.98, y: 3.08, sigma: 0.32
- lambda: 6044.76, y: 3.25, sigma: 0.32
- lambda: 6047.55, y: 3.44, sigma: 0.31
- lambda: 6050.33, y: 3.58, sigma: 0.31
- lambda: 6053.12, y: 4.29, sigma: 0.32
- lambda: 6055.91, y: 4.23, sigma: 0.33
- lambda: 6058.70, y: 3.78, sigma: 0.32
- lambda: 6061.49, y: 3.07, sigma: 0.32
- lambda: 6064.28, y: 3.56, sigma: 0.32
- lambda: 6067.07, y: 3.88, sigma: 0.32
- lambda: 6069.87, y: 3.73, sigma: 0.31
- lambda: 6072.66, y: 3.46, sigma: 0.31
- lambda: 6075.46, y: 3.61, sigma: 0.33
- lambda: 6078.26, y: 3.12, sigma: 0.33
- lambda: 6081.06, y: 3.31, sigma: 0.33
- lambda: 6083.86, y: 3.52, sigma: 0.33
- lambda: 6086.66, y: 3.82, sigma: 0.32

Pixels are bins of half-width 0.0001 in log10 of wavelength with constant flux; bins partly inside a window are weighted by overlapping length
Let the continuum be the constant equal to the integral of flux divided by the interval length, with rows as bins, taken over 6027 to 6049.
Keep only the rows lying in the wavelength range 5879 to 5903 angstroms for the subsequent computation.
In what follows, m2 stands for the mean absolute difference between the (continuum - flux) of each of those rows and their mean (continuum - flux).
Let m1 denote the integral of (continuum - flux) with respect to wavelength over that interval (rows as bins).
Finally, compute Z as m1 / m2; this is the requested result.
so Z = 32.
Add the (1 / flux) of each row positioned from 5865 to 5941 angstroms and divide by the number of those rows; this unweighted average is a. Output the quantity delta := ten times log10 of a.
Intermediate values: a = 0.2911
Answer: -5.36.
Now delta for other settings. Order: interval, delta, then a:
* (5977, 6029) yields -5.43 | 0.2862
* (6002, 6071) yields -5.50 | 0.2820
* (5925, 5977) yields -5.46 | 0.2848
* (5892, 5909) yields -5.30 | 0.2950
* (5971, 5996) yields -5.43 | 0.2862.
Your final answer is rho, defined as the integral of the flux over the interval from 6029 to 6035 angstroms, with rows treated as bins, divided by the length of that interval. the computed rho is 3.62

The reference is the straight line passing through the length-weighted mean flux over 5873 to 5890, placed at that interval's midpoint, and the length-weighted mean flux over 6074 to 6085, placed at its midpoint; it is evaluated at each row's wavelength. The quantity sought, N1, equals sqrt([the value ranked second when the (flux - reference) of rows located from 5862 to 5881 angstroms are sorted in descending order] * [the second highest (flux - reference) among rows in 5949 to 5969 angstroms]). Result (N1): 0.53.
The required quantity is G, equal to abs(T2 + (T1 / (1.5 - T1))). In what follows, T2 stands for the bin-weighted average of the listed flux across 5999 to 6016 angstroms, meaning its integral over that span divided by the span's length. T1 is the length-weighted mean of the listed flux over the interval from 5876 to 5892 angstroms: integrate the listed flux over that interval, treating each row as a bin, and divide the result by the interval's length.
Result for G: 1.6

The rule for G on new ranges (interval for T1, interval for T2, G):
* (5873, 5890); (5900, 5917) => 1.8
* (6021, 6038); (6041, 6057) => 1.9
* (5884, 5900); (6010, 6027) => 1.4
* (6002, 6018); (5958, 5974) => 1.8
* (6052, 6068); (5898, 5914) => 2.0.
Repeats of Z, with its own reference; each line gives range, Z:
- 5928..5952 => -3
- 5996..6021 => 6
